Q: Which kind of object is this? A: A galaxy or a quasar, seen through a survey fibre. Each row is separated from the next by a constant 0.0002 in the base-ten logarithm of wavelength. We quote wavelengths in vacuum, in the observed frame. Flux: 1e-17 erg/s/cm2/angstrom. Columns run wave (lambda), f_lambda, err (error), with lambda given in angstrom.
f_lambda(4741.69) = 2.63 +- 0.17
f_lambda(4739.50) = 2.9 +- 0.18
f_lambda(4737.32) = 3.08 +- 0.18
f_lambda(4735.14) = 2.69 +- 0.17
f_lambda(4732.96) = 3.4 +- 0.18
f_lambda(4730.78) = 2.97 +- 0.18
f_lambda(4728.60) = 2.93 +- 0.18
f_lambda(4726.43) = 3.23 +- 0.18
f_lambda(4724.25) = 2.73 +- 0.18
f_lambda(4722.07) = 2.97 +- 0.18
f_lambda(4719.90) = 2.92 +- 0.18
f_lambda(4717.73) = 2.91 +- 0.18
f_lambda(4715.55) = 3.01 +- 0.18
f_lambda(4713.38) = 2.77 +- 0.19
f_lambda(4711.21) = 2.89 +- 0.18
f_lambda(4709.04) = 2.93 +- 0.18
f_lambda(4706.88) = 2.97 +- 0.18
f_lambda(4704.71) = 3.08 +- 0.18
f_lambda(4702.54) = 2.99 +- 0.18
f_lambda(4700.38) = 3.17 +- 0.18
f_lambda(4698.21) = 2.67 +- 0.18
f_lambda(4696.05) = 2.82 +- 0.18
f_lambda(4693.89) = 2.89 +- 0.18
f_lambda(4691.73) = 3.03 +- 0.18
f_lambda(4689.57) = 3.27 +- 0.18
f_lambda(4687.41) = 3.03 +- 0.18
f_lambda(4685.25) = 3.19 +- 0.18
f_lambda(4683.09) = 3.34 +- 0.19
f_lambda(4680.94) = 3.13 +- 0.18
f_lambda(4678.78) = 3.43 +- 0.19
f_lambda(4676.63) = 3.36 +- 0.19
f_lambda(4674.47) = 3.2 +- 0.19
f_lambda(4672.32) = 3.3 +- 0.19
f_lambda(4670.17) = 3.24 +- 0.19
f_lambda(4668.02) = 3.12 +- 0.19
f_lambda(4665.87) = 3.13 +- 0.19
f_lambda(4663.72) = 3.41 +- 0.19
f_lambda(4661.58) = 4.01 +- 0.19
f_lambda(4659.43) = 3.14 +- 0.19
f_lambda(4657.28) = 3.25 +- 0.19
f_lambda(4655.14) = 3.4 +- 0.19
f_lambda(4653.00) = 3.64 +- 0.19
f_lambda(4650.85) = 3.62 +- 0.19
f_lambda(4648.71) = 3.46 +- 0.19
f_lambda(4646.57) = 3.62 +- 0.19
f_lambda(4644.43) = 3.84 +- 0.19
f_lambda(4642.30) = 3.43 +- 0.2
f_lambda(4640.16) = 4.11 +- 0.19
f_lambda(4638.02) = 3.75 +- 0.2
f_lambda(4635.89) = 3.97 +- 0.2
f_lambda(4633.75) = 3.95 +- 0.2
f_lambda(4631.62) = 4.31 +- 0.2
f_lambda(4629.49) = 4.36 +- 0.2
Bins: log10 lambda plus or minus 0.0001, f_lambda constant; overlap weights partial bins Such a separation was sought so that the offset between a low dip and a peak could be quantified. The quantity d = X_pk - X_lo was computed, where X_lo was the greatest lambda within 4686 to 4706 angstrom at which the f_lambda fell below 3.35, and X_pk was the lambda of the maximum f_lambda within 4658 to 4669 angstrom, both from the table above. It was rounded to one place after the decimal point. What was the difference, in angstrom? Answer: -43.1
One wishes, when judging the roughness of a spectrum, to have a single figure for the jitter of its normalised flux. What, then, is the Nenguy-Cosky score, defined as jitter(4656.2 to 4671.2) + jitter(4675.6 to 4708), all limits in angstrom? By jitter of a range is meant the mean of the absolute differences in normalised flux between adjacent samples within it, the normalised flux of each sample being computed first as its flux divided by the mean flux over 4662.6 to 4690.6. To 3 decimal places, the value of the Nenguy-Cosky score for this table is 0.160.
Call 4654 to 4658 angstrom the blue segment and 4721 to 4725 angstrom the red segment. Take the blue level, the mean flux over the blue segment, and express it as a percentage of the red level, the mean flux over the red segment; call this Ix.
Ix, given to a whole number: 117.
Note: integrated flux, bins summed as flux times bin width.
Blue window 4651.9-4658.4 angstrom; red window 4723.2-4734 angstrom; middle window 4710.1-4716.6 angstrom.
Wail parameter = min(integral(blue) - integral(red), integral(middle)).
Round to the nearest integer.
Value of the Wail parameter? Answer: -11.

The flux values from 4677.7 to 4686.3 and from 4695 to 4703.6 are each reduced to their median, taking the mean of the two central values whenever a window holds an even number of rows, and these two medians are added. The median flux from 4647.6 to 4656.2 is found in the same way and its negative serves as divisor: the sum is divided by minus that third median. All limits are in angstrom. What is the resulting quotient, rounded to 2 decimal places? -1.74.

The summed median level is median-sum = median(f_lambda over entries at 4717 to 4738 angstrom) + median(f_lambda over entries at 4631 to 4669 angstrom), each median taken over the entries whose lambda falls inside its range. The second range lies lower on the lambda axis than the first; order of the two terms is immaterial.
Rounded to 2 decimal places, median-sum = 6.57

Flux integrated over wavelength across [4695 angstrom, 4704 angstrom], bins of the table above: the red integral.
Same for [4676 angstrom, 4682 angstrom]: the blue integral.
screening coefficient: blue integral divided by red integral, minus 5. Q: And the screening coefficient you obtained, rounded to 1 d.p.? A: -4.2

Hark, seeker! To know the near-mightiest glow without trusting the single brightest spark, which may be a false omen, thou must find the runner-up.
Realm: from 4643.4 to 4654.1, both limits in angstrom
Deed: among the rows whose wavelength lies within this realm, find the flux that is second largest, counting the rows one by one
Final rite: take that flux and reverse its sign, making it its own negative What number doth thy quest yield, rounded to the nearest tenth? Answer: -3.6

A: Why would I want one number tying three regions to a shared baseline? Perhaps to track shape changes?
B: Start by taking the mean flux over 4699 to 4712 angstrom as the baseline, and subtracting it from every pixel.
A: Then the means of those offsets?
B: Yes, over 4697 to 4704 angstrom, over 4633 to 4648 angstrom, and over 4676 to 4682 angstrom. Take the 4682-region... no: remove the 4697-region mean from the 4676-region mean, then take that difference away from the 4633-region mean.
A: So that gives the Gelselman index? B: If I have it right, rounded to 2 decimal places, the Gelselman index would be 0.44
